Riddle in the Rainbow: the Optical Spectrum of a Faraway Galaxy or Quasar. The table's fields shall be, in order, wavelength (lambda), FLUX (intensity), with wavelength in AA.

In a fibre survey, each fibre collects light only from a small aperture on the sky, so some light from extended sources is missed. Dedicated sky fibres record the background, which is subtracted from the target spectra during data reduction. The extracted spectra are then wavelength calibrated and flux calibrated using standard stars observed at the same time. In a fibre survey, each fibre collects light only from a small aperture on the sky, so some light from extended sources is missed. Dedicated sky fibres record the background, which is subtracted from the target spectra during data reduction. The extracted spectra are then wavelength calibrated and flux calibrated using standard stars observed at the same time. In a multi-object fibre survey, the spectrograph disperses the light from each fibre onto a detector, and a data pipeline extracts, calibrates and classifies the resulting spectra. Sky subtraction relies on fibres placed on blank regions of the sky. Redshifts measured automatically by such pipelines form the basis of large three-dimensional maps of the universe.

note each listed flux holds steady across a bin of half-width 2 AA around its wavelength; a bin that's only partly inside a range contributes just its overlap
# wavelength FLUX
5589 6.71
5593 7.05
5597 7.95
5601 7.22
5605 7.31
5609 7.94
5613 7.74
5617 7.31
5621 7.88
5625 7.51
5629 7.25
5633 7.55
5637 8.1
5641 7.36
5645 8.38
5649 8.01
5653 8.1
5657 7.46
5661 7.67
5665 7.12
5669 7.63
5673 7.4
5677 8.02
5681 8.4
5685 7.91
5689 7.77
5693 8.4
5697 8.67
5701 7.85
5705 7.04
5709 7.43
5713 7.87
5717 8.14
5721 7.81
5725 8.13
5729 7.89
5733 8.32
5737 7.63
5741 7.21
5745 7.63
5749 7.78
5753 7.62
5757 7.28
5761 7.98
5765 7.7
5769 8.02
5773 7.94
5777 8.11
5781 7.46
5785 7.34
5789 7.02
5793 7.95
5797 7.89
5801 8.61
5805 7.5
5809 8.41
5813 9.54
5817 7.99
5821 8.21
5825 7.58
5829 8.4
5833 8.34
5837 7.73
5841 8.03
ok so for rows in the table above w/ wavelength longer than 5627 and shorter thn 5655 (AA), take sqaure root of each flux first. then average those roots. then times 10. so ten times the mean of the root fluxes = 27.96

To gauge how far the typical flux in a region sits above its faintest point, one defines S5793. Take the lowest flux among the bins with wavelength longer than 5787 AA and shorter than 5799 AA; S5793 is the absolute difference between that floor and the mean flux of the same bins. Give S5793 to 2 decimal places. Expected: 0.60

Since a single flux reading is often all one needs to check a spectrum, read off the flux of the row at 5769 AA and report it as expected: 8.02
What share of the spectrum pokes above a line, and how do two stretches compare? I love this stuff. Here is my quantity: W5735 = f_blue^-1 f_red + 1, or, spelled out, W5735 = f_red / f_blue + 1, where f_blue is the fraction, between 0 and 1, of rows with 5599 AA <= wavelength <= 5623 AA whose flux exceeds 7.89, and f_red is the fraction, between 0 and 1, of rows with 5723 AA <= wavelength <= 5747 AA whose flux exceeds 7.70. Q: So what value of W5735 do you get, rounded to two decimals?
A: 4.00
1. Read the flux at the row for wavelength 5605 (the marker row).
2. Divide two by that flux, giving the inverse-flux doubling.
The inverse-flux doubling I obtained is 0.274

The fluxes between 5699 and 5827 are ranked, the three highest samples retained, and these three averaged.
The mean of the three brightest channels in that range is 8.9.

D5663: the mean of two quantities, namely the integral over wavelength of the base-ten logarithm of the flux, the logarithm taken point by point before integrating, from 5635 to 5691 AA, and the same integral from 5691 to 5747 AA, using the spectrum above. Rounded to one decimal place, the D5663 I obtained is 50.0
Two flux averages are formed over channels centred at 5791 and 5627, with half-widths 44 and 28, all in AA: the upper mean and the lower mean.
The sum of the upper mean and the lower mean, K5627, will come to 15.6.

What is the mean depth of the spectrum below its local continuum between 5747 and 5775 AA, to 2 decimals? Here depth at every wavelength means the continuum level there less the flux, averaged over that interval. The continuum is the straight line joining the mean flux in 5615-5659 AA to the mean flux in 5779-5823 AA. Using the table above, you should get 0.17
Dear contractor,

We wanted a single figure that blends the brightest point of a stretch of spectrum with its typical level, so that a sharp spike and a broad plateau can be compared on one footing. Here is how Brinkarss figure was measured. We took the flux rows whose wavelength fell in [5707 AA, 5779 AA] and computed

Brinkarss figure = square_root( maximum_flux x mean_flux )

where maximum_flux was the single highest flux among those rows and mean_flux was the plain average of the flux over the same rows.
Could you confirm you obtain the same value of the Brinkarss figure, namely 8.06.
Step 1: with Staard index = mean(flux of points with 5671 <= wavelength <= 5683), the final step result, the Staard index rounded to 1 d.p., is 7.9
